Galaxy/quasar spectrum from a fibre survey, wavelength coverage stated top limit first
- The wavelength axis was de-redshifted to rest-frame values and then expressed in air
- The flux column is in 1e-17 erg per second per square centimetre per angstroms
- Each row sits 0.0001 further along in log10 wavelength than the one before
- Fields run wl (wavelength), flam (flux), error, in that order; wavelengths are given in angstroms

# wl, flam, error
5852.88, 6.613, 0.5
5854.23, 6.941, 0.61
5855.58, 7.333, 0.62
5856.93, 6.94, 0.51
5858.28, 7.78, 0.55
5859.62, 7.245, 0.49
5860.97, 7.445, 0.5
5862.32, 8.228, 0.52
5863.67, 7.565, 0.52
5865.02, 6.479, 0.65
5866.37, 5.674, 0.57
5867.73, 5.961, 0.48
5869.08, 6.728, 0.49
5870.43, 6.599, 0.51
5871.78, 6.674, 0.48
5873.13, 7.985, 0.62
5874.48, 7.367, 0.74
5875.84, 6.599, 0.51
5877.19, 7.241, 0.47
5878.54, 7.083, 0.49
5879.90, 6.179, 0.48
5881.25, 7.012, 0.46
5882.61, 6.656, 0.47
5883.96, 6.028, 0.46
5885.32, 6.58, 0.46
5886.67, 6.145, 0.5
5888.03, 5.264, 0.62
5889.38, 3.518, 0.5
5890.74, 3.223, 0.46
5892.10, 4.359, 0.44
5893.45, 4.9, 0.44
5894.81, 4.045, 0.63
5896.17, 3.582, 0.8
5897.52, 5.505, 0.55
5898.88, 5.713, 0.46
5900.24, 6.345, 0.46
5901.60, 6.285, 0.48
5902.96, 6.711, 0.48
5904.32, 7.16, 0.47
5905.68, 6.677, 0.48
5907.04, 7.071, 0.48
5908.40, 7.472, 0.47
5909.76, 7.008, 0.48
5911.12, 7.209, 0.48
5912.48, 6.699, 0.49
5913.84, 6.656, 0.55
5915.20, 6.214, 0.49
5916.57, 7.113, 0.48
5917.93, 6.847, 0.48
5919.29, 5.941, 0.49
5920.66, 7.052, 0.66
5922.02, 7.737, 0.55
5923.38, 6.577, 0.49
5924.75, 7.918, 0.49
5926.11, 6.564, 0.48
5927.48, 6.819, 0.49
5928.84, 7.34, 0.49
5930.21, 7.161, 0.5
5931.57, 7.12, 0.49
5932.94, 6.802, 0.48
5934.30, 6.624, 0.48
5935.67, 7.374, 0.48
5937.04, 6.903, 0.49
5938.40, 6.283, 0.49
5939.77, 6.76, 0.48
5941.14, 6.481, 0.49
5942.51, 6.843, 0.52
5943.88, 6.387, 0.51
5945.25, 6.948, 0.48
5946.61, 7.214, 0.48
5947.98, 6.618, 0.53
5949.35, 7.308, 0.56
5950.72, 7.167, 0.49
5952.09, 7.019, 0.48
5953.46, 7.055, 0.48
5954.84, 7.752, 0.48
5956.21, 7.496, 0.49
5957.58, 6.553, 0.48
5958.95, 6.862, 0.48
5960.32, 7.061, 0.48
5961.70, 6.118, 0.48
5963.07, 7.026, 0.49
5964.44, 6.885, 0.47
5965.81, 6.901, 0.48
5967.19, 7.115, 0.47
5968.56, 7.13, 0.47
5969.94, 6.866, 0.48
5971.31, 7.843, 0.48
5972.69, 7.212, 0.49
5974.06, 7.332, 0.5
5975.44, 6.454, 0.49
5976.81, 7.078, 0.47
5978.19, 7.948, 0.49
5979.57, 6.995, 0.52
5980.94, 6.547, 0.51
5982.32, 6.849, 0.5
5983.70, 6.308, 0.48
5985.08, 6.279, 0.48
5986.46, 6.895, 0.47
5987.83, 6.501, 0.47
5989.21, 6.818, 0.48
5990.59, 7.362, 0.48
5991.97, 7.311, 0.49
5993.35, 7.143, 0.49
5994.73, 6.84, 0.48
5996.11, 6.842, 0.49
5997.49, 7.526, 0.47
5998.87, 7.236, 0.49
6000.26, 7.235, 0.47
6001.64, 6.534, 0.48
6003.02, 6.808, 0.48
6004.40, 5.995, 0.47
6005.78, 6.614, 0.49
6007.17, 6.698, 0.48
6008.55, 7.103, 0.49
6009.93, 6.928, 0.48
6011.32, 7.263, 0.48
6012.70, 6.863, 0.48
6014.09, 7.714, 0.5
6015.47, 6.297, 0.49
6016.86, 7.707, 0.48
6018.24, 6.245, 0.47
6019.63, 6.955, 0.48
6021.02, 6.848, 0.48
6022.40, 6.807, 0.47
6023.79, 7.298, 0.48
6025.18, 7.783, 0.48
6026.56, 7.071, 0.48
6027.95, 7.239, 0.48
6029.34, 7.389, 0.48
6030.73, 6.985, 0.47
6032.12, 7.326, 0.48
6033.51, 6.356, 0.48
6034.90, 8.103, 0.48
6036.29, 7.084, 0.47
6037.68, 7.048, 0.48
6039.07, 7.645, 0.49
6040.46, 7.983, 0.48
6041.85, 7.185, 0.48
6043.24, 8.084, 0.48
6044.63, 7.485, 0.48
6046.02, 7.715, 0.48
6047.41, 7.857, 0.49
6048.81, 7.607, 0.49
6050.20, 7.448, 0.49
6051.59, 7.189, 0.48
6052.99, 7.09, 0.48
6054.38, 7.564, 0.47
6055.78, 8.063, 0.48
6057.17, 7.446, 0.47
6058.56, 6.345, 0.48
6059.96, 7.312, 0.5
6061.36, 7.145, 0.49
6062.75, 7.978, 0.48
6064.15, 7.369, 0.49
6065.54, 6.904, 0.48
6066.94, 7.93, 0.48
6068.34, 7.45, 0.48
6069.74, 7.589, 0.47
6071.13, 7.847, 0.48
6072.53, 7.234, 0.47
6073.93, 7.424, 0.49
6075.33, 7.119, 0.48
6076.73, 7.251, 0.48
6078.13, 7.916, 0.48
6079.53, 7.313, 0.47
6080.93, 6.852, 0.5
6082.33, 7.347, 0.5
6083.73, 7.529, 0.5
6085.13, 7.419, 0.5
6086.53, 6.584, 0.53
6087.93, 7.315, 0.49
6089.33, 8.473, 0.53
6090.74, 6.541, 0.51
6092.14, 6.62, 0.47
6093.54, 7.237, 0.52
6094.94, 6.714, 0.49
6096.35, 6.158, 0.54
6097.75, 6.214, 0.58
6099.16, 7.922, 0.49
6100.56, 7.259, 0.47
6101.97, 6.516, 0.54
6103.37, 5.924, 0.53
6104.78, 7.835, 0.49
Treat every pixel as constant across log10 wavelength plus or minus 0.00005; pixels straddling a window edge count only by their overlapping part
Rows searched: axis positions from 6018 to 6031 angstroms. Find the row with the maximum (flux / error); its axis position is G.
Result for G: 6025.18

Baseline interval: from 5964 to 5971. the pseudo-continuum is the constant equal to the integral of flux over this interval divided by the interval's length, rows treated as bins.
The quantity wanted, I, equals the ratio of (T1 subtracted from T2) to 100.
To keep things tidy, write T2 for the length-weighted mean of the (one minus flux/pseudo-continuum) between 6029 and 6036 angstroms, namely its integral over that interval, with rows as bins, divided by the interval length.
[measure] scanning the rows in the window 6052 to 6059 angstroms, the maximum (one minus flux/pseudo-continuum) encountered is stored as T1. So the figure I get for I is -0.0012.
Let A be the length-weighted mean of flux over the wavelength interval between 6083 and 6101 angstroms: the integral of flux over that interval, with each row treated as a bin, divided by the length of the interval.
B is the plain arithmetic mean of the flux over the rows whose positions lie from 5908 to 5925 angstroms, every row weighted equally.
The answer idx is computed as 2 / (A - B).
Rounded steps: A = 7.07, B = 6.96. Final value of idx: 17.0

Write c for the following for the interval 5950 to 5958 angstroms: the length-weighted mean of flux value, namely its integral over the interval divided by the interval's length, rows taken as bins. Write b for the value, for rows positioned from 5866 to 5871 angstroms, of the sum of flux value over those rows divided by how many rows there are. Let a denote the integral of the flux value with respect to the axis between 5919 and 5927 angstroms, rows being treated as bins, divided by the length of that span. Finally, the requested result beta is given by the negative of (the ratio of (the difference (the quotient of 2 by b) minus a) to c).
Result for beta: 0.93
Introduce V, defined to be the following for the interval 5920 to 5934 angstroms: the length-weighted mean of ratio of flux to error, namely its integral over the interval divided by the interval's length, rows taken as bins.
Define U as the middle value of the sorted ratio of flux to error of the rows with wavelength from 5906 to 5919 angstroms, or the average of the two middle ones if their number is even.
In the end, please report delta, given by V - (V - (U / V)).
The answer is 1.04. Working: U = 14.6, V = 14.0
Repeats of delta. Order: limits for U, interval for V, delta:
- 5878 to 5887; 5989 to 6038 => 0.97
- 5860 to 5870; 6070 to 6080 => 0.88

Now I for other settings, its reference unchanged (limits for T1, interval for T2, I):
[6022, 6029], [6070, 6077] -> -0.0008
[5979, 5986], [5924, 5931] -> -0.0012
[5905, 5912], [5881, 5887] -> 0.0003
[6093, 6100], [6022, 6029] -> -0.0016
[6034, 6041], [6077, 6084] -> -0.0005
